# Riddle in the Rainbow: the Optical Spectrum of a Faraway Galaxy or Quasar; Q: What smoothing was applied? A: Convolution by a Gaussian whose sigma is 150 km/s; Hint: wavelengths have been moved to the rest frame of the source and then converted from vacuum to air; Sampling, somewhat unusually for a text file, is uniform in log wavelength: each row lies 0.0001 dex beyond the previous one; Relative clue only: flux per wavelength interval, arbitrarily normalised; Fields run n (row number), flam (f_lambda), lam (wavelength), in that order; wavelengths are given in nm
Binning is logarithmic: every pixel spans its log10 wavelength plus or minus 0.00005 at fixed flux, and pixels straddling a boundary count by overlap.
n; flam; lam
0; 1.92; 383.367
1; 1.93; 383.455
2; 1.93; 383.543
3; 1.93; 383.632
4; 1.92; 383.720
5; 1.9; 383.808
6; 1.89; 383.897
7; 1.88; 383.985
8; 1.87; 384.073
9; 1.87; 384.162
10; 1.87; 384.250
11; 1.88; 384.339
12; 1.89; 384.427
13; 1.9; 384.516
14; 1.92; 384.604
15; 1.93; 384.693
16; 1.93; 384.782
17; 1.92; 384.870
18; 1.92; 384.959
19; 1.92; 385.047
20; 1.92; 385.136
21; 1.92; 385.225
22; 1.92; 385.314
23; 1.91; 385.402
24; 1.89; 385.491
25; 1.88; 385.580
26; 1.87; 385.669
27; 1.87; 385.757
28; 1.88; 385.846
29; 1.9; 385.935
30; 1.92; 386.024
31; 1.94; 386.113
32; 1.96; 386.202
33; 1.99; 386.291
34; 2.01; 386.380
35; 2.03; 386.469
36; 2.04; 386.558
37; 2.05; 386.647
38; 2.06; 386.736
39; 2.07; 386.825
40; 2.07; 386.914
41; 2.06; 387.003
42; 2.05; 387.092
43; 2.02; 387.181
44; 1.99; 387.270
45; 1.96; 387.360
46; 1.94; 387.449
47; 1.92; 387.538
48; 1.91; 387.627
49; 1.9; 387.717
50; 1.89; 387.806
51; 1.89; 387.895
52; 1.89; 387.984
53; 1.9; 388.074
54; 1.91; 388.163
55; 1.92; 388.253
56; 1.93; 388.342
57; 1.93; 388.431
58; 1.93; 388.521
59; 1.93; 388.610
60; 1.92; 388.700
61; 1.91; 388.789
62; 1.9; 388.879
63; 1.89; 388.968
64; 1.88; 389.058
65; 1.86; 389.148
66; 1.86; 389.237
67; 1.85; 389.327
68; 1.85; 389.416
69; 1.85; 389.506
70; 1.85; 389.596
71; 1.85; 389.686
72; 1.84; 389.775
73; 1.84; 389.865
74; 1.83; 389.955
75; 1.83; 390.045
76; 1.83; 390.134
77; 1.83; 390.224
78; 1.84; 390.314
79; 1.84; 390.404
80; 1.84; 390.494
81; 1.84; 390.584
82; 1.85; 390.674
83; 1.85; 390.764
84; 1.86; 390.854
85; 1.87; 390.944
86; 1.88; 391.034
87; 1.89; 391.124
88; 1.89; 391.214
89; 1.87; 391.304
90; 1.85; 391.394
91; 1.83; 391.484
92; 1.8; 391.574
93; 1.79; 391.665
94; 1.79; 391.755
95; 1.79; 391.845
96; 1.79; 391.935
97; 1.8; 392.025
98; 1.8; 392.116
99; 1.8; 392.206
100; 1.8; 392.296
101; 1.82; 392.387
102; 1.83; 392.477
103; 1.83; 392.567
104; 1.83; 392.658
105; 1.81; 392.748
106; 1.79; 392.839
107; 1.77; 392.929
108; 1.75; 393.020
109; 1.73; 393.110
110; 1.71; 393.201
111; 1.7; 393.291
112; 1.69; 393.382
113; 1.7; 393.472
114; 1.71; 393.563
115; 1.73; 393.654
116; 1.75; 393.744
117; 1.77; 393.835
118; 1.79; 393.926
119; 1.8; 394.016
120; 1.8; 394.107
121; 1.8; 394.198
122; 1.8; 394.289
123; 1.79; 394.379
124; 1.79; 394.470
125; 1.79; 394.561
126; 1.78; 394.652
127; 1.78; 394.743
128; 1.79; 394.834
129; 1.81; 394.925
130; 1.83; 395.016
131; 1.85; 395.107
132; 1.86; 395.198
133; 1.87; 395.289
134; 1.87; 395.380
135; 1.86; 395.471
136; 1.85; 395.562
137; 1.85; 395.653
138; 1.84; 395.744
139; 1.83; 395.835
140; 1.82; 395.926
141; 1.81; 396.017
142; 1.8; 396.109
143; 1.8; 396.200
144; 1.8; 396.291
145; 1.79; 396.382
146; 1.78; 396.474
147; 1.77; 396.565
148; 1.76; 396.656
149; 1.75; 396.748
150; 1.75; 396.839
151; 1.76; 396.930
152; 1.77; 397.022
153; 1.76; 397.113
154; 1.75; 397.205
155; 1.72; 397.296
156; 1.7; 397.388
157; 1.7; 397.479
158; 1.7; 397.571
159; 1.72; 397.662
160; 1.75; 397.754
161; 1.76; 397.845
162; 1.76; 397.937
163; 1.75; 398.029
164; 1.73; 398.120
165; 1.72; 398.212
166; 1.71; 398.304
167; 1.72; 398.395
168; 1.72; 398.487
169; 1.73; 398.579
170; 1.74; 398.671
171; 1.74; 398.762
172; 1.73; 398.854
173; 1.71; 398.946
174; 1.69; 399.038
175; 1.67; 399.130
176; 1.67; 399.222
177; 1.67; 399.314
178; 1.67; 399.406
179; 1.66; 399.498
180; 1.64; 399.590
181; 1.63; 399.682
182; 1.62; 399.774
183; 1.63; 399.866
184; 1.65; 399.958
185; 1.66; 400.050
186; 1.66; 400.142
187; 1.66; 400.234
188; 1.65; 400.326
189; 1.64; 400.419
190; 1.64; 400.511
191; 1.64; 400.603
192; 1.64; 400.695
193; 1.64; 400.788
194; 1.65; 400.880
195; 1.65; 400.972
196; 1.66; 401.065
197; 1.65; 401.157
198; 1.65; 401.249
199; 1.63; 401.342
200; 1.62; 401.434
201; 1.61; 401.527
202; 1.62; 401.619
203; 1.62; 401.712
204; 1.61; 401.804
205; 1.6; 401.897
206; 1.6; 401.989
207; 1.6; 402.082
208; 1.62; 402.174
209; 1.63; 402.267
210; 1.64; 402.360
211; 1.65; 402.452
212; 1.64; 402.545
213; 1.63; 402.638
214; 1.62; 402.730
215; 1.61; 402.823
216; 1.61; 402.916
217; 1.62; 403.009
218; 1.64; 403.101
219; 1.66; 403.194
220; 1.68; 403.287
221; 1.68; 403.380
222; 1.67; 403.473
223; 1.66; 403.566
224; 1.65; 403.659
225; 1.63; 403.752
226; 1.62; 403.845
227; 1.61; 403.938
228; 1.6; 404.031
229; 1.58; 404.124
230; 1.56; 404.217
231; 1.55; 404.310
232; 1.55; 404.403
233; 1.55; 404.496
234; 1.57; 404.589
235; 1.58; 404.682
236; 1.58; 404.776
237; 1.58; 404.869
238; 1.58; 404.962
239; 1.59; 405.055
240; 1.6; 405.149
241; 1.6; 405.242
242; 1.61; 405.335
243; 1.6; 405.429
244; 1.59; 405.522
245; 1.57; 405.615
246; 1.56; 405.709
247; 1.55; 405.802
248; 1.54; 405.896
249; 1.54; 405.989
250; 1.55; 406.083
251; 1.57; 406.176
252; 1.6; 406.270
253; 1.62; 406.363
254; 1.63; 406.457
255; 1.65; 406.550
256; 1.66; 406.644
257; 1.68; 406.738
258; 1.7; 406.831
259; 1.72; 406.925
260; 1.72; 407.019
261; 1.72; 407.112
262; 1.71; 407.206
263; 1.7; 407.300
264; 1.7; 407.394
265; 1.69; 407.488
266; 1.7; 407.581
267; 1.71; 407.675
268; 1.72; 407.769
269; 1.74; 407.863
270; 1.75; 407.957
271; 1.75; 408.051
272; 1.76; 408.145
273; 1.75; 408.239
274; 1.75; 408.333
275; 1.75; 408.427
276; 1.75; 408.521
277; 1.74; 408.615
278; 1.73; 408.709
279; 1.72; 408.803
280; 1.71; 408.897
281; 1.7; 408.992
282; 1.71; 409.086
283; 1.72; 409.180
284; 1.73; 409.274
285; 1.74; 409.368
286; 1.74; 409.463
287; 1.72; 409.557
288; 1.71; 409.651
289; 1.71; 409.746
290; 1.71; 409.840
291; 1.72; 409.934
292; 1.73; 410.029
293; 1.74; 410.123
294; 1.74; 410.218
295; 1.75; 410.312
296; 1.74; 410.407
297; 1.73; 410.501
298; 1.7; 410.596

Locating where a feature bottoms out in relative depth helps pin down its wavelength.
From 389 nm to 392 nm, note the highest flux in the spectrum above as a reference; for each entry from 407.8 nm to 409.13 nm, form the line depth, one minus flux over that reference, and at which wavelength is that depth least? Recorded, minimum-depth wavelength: 408.145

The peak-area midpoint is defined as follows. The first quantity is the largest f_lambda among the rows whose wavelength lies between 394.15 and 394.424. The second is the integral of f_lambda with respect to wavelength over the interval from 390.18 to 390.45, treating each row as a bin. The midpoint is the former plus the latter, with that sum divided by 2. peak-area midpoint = 1.15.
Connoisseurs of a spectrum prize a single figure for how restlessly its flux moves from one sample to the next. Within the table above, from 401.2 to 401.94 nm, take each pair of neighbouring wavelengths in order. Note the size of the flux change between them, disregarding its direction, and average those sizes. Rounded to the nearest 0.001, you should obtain 0.010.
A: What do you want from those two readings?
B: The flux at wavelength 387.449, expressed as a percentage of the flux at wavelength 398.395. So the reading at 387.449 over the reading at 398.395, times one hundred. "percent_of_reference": 113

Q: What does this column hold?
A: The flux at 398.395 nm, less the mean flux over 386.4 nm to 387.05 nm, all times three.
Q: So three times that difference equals -1.0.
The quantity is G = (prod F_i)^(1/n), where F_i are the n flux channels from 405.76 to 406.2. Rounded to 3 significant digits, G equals 1.55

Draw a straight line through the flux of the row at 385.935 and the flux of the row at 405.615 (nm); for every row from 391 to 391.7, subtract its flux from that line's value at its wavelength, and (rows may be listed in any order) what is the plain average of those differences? -0.04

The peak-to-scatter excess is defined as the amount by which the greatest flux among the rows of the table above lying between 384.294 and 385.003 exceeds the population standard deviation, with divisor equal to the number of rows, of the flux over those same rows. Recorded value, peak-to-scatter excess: 1.91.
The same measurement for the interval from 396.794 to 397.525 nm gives 1.74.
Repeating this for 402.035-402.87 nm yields 1.64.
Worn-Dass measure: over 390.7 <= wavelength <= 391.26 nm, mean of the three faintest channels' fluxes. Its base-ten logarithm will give 0.270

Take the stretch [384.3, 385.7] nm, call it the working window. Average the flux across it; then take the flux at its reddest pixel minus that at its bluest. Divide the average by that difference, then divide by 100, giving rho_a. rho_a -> -1.91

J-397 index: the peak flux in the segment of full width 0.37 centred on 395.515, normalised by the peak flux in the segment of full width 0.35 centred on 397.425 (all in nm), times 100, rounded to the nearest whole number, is 109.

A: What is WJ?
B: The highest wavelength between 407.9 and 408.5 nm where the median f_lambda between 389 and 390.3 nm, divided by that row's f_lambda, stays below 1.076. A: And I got 408.427 nm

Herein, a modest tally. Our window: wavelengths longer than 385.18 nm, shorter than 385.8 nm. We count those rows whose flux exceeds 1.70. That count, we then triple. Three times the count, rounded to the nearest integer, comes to 21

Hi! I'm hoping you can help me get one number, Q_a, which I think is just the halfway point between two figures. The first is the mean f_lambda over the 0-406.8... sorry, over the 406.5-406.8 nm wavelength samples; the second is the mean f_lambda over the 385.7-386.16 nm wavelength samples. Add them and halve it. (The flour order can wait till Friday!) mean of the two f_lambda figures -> 1.78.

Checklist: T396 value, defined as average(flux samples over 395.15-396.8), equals 1.82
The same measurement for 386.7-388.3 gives 1.96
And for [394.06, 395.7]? 1.82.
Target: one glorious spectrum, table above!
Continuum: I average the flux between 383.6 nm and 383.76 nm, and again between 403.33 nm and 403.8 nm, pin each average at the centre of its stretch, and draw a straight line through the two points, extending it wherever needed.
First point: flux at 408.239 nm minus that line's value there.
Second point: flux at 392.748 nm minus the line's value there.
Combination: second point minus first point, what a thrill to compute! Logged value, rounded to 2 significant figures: -0.15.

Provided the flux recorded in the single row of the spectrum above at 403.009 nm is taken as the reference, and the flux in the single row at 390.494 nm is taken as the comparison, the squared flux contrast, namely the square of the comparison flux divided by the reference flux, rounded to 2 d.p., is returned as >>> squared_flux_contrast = 1.29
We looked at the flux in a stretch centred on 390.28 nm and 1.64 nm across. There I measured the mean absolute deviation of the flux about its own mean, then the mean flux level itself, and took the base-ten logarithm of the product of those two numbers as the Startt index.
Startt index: -1.7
